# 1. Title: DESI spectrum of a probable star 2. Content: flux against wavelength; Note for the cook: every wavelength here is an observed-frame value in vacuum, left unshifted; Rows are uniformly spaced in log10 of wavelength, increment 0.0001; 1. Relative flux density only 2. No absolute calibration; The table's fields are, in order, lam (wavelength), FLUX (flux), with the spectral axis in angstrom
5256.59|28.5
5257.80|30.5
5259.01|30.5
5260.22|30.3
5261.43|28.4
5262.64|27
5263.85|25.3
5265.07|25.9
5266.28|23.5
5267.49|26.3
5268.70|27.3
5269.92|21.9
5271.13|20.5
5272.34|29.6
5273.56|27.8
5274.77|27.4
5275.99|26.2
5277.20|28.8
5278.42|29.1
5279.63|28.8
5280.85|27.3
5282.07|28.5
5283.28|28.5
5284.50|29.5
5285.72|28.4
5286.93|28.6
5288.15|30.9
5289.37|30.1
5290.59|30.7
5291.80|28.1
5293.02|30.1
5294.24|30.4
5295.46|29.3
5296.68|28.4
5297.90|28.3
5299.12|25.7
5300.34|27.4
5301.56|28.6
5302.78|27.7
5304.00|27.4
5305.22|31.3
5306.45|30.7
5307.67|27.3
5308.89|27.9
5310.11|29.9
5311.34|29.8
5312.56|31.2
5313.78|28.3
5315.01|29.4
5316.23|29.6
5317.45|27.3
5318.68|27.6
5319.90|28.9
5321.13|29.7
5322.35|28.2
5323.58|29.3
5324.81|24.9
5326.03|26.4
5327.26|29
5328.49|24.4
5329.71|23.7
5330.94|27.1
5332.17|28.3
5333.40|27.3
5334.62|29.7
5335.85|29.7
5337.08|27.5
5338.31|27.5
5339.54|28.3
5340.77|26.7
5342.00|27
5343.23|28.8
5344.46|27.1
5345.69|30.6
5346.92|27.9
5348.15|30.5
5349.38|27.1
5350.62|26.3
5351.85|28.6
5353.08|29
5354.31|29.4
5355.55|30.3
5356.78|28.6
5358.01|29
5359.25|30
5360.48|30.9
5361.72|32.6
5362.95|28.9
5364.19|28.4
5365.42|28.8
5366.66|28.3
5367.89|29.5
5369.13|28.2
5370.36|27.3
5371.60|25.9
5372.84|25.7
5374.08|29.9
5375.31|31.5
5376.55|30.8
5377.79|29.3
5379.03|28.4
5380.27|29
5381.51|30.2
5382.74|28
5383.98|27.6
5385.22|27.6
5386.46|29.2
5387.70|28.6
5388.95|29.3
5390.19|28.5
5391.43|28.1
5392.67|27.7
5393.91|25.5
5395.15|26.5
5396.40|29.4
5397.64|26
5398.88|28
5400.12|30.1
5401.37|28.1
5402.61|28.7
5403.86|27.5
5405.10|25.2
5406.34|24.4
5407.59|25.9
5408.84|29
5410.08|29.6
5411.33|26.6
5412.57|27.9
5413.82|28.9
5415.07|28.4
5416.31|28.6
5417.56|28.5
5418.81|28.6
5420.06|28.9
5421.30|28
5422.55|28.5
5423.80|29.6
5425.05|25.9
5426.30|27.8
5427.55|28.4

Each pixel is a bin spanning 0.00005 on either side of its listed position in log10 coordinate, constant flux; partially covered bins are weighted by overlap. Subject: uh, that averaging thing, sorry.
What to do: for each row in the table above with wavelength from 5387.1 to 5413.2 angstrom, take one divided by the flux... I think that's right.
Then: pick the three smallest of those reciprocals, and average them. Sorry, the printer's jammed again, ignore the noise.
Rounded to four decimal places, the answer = 0.0337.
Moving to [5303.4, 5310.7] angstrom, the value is 0.0327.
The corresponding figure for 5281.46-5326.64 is 0.0321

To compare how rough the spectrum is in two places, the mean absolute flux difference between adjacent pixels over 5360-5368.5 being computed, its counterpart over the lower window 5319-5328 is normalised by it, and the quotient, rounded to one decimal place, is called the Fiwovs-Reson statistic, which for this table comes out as 1.5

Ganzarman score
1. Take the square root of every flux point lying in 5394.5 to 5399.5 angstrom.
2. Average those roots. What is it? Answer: 5.24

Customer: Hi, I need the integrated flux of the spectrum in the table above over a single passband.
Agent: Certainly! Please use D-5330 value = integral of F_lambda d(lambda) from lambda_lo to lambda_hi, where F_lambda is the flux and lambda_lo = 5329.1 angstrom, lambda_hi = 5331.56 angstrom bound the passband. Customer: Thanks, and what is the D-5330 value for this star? 62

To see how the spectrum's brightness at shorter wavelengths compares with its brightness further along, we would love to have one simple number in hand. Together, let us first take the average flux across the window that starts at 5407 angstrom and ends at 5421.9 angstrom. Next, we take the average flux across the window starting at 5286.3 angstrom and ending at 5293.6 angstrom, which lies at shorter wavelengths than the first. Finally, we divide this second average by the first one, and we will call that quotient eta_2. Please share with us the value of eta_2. 1.05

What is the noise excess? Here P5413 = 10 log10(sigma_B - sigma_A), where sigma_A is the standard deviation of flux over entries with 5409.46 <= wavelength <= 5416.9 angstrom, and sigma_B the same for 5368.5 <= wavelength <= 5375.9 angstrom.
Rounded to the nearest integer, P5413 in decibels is 1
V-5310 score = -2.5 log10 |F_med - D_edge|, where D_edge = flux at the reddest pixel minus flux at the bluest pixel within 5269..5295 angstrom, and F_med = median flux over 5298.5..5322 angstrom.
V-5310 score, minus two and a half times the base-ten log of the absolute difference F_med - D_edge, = -3.26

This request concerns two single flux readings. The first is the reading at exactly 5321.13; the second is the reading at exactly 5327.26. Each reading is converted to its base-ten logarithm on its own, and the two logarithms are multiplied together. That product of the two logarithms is 2.154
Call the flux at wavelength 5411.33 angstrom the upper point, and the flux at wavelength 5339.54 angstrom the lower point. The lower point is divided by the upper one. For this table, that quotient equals 1.06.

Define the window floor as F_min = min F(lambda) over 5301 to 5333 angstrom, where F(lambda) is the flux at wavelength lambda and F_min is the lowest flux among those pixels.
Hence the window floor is 23.7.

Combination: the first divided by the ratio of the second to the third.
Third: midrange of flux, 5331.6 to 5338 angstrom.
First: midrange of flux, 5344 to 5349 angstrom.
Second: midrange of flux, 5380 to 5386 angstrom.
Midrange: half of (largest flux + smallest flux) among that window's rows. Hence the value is 28.5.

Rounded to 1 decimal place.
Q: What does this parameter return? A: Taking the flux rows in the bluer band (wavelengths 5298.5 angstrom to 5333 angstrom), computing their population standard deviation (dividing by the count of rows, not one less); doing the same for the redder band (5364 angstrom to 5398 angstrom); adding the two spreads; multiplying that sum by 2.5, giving 8.4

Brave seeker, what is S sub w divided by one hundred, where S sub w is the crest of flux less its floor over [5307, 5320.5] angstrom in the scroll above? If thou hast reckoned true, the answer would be 0.039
